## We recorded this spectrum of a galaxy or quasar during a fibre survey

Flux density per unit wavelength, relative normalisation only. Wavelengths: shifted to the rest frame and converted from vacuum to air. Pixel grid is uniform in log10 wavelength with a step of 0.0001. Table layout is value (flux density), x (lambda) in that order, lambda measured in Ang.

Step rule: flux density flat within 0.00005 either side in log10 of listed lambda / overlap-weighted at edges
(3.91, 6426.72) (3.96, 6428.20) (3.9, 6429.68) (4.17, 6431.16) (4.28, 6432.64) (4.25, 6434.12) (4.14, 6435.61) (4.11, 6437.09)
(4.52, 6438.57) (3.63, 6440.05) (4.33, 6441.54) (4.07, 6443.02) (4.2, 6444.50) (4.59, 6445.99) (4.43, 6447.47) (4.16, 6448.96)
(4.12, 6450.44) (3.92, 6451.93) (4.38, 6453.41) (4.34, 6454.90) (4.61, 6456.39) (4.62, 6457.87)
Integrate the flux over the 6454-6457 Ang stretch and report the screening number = 13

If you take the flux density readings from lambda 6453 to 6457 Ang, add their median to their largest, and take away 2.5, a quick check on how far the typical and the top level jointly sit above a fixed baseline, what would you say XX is 6.49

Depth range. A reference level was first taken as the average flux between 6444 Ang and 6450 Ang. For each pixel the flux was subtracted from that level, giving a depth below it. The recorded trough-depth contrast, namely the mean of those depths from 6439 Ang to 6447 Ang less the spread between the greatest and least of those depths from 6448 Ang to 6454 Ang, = -0.3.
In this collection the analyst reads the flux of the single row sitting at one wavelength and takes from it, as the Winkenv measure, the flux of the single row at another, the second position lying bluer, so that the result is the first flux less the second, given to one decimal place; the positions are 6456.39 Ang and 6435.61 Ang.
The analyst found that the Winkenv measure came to 0.5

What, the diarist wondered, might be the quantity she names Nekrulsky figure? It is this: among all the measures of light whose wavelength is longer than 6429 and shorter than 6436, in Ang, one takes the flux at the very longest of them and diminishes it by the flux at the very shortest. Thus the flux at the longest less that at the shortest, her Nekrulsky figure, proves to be 0.2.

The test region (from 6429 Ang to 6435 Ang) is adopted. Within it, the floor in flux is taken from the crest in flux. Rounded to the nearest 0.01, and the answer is 0.38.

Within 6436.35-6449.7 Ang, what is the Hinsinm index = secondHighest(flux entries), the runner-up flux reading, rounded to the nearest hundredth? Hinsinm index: 4.52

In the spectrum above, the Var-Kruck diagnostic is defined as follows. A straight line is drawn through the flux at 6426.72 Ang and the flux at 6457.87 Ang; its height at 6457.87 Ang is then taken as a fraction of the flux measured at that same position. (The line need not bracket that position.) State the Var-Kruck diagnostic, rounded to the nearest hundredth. 1.00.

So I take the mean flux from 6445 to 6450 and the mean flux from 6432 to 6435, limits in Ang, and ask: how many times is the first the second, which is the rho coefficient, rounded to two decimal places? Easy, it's 1.03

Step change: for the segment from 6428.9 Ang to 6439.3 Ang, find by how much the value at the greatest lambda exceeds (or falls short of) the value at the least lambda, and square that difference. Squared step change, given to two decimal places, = 0.38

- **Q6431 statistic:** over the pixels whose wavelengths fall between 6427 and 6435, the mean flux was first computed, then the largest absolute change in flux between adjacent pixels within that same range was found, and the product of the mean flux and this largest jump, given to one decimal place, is 1.1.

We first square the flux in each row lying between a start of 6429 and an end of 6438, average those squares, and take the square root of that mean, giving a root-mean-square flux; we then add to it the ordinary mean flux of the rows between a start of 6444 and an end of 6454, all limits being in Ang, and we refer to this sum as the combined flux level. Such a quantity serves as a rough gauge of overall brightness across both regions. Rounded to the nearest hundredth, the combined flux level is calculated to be 8.40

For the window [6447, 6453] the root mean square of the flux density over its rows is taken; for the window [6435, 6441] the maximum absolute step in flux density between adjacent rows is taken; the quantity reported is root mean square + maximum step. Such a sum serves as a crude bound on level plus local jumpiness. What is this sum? 5.05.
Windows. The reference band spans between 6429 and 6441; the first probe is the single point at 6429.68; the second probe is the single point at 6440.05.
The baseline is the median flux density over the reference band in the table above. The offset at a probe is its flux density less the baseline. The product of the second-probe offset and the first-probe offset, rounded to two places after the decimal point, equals 0.13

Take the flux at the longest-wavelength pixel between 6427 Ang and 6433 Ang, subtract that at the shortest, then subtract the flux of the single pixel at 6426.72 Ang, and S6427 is -3.6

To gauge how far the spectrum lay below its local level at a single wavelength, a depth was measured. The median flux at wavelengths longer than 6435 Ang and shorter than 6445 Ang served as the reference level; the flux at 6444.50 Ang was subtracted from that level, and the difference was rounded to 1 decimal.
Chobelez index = -0.1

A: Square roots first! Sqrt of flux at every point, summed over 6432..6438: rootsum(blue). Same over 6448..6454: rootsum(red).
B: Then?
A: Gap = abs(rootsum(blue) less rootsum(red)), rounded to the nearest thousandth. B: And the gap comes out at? 0.050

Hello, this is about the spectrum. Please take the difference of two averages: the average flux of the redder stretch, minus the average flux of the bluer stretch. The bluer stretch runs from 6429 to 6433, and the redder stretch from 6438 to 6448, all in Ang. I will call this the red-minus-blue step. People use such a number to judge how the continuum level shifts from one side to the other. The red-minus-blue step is 0.14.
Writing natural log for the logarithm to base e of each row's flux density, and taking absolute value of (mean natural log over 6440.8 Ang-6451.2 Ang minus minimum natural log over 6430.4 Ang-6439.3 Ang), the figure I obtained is 0.038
